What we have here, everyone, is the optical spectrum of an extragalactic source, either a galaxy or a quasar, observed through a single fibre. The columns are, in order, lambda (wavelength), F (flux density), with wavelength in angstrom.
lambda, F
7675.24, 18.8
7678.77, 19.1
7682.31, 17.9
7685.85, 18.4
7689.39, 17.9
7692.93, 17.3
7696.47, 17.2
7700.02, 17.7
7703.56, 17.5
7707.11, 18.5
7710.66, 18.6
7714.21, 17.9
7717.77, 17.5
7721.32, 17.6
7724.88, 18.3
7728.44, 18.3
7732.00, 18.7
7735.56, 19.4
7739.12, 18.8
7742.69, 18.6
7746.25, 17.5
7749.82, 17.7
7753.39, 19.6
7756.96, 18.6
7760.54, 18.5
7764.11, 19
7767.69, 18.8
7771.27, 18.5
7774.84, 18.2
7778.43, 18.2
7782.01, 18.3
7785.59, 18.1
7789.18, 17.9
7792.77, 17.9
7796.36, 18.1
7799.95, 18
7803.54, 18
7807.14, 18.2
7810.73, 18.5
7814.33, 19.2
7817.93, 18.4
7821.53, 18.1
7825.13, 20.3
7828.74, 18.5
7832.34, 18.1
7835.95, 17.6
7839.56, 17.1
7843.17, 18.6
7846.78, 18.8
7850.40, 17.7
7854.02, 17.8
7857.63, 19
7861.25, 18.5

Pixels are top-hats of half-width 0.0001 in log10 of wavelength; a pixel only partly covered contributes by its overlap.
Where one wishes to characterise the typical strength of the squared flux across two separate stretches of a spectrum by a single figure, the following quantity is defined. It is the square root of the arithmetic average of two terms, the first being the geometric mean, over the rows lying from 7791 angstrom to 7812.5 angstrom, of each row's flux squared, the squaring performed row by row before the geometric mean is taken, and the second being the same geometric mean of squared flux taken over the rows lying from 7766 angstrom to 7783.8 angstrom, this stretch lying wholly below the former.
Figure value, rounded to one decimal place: 18.3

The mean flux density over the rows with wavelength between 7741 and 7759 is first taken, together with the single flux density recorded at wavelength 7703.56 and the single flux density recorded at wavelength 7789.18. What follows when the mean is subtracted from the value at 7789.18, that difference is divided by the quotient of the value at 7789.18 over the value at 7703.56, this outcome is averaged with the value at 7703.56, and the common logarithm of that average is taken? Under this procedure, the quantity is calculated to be 0.930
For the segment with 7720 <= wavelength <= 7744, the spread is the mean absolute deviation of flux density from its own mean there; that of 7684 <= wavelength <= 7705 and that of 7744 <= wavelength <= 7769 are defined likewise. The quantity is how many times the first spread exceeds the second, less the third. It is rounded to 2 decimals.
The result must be 0.65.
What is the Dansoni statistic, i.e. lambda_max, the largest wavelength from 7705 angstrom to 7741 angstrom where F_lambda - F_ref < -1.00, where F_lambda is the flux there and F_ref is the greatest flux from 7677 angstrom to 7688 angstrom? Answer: 7721.32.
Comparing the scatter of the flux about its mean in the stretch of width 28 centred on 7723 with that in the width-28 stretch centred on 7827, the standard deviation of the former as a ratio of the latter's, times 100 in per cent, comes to 64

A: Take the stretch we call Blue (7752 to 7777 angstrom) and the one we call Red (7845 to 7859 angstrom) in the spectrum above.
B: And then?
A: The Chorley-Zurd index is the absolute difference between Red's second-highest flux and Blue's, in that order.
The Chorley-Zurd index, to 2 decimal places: 0.20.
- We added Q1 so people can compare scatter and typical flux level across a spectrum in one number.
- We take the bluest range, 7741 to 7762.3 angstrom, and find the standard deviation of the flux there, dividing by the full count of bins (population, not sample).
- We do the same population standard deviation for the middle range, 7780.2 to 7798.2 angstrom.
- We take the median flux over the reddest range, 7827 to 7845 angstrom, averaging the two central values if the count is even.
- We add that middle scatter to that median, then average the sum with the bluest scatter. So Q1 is 9.47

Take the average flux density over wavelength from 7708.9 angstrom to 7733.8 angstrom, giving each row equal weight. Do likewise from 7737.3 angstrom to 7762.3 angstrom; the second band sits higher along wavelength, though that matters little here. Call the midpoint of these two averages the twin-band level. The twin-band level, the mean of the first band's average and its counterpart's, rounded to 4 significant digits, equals 18.30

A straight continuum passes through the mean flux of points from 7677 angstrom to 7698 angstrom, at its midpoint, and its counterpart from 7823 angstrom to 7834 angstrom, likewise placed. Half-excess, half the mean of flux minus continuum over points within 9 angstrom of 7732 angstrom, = 0.2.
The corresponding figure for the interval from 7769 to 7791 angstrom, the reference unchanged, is -0.2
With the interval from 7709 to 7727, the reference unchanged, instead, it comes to -0.1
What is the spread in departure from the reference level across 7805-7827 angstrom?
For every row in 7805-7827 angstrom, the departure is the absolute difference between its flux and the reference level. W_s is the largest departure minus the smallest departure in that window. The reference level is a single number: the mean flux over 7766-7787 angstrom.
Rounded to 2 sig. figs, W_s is 1.9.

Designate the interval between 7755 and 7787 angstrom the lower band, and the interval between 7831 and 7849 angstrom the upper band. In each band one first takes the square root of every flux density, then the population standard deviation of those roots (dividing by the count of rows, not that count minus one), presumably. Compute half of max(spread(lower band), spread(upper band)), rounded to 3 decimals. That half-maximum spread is 0.037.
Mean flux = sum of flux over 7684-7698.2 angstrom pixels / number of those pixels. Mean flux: 17.7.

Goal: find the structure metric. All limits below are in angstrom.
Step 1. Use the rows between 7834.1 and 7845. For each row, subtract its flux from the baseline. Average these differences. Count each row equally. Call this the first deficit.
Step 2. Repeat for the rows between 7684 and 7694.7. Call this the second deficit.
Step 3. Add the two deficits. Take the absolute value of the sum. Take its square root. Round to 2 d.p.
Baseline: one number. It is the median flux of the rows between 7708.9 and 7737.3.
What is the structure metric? 0.98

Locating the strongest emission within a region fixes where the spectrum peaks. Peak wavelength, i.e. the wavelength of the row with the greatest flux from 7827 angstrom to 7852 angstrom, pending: 7846.78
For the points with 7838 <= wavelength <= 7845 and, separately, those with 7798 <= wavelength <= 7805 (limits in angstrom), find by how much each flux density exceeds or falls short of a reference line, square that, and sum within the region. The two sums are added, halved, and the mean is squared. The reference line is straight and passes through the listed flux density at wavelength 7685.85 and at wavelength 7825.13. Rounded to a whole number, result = 134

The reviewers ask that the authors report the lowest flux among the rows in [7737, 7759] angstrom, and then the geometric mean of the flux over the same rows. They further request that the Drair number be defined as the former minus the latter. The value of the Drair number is -1.0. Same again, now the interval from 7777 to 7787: -0.1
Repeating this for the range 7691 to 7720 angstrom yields -0.6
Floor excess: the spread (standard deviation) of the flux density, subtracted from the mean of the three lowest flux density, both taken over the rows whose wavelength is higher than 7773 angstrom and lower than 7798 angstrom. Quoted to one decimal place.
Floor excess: 17.8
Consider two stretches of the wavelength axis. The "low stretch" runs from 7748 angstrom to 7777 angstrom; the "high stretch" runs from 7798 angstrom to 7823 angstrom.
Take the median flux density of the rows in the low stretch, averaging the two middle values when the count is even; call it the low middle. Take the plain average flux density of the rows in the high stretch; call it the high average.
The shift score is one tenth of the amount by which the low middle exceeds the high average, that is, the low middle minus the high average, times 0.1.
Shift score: 0.02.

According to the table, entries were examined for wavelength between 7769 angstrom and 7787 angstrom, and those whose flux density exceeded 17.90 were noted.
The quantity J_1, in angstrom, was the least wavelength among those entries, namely 7771.27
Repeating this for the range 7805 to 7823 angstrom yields 7807.14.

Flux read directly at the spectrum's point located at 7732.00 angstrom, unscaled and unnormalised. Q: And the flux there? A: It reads 18.7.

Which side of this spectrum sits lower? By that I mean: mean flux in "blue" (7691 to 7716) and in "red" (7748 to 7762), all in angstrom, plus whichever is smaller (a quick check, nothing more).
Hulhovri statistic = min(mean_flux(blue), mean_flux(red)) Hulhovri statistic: 17.8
